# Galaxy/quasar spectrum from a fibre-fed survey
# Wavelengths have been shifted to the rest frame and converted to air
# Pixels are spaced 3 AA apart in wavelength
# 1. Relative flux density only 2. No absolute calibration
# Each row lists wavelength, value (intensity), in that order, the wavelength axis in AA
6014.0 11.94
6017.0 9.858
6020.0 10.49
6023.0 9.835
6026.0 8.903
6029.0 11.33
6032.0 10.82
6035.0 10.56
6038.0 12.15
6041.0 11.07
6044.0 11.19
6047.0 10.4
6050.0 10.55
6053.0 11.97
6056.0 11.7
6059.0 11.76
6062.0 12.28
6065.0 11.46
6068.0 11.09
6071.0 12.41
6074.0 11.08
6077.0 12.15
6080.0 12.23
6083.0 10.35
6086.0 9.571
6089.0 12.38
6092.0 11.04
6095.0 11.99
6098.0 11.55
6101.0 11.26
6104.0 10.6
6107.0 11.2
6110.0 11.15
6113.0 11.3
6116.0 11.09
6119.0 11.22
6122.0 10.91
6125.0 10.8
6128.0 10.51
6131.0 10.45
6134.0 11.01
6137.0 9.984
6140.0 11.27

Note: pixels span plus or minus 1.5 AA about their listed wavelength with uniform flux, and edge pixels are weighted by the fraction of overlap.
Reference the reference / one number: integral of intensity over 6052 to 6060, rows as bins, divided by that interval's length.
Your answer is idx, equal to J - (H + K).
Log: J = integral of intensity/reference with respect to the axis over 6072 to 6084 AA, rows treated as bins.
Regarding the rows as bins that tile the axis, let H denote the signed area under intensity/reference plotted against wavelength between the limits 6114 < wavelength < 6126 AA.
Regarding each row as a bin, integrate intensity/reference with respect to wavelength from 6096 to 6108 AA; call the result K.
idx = -10.9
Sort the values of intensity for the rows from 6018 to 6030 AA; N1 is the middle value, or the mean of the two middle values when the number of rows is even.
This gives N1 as 10.2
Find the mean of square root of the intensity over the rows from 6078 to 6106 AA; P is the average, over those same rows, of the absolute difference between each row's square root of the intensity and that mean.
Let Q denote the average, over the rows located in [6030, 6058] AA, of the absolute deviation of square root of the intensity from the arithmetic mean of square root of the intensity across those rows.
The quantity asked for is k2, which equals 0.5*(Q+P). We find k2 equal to 0.095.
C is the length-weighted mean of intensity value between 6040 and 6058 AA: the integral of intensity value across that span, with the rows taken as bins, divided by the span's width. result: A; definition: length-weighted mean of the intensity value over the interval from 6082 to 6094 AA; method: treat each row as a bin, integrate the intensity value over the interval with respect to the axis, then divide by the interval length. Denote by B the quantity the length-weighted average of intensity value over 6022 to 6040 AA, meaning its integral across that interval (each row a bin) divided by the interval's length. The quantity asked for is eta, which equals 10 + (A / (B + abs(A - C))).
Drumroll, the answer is 11.00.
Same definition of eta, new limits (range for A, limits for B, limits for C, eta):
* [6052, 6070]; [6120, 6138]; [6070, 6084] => 11.10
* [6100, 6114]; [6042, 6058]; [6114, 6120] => 10.99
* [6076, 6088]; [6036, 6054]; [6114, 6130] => 10.98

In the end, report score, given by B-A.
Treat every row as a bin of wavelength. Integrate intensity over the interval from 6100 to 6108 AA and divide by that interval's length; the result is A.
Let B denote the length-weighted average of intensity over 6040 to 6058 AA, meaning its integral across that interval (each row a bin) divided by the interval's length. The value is 0.2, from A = 11.0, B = 11.2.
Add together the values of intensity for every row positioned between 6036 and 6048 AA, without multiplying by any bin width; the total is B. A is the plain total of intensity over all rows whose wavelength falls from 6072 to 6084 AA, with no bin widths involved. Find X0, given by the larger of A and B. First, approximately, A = 45.8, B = 44.8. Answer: 45.8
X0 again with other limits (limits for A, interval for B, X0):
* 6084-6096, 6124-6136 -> 45.0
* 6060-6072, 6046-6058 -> 47.2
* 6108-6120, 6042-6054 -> 44.8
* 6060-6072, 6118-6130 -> 47.2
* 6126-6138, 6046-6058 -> 44.6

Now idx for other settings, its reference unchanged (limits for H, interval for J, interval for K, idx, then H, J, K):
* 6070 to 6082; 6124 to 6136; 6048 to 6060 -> -12.9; 12.1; 10.8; 11.6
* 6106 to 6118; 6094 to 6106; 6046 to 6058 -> -11.3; 11.4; 11.5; 11.4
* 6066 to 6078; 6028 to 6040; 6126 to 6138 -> -11.2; 11.8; 11.4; 10.7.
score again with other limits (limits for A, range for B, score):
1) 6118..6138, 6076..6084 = 0.9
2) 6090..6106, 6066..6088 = 0.0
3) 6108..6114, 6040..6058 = -0.1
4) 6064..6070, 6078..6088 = -0.5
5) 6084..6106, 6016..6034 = -1.0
